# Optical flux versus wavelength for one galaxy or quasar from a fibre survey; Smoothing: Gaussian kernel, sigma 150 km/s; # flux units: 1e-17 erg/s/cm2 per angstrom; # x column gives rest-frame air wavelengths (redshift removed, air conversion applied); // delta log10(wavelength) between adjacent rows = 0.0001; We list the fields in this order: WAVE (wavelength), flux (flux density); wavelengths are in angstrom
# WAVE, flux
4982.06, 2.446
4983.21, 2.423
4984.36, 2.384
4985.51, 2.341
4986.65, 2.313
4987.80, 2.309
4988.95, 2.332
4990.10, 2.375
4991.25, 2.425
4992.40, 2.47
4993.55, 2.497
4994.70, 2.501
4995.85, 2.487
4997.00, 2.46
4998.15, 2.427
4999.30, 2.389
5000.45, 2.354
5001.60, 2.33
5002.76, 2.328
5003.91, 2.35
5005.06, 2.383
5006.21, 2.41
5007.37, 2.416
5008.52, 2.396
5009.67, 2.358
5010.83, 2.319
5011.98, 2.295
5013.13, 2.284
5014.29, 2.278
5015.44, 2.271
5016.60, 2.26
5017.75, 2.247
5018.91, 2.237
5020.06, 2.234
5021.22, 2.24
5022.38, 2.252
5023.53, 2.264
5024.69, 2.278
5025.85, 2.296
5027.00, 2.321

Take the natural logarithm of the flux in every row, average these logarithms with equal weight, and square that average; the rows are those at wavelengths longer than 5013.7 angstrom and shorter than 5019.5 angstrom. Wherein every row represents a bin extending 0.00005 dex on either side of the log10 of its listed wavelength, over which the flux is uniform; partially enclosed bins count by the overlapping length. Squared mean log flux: 0.66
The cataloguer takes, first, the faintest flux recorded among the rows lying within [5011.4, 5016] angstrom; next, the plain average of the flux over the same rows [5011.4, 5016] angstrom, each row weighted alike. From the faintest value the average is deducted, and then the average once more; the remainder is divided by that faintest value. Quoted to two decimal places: -1.01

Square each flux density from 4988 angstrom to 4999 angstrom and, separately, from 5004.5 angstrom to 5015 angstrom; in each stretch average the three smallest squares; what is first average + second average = 10.9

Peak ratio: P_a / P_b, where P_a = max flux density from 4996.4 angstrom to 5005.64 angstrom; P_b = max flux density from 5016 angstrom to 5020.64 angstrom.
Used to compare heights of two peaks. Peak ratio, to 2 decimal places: 1.09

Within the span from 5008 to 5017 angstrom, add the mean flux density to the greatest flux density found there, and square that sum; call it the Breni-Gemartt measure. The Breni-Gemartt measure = 22.1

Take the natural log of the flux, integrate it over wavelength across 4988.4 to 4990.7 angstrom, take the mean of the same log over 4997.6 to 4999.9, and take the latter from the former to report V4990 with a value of 1.09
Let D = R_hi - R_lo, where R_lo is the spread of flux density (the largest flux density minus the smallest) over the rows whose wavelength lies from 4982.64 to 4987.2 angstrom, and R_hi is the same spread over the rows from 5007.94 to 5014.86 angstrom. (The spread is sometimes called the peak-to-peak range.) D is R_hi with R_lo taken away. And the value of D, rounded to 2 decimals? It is 0.01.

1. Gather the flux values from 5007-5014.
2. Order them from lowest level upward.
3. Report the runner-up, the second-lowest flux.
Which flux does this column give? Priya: 2.295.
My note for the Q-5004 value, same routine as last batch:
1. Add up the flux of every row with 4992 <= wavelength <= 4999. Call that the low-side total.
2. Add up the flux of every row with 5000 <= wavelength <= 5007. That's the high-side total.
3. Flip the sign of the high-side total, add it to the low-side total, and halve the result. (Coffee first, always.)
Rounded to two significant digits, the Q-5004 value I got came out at 0.34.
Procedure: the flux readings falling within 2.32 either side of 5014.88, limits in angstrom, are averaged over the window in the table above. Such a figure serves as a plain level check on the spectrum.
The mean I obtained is 2.27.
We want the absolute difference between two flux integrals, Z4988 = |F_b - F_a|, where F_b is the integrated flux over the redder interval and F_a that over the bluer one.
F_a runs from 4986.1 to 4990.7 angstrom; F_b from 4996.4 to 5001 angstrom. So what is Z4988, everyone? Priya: 0.37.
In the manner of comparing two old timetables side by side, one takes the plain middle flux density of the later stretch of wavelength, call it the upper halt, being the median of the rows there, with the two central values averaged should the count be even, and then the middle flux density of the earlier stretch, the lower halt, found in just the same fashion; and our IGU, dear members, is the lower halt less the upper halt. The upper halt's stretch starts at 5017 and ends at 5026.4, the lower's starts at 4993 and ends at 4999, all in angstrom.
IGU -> 0.24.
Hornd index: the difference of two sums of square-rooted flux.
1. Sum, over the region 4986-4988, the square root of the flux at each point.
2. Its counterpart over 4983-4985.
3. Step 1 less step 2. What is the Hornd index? -0.06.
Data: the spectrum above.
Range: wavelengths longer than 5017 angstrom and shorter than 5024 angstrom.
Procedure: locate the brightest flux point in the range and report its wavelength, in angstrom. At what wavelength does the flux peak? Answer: 5023.53 angstrom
